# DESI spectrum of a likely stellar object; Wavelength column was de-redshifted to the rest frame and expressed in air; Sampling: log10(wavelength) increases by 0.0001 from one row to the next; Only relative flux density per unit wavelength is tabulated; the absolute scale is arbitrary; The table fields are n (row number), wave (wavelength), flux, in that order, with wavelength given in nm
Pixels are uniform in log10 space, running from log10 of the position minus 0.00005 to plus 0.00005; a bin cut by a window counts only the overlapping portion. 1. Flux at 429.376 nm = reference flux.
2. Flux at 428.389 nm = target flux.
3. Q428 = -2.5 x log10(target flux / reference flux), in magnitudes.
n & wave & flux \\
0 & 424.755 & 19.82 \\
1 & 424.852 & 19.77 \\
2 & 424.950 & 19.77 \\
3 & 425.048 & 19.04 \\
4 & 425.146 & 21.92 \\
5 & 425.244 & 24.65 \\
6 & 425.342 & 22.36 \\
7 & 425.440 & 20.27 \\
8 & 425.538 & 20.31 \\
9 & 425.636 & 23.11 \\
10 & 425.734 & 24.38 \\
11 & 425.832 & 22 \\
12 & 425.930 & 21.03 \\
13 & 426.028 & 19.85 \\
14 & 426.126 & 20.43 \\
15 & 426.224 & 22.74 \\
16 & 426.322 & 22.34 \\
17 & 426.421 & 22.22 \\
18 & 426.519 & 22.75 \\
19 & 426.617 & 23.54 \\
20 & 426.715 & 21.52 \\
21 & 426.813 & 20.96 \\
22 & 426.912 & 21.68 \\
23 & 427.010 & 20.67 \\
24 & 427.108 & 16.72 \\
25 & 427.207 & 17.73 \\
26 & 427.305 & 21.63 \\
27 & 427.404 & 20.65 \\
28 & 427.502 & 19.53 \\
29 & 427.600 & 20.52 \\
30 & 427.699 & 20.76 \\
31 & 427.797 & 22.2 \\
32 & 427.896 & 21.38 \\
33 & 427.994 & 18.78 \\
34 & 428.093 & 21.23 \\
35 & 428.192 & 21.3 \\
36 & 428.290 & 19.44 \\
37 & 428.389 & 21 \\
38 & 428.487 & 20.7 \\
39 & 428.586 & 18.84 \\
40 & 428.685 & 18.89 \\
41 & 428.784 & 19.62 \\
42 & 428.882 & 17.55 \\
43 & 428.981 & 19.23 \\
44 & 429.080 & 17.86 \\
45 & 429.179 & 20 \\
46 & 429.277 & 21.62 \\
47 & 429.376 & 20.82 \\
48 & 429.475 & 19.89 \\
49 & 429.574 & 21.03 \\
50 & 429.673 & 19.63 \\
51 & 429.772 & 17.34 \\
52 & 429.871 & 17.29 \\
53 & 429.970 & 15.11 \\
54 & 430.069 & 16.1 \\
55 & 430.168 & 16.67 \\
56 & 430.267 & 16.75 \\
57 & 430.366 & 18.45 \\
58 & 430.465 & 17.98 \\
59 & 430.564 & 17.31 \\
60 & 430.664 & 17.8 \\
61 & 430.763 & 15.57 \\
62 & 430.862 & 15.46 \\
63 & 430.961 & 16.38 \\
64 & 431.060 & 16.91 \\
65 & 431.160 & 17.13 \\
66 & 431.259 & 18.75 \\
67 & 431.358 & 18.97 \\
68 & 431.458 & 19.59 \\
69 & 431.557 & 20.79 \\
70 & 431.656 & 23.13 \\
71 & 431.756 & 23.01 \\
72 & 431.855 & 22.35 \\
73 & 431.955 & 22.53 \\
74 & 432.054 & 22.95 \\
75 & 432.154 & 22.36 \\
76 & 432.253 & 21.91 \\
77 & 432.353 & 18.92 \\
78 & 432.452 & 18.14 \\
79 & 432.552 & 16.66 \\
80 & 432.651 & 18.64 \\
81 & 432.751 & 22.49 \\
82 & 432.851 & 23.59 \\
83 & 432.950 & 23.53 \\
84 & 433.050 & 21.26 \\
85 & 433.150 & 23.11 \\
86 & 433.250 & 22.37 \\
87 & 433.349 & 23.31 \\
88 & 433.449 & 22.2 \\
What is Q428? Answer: -0.01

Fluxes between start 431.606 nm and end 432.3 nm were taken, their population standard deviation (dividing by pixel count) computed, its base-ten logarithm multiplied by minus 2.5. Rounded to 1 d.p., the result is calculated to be 1.0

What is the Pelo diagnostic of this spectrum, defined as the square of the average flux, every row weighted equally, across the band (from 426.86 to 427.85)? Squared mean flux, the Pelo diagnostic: 408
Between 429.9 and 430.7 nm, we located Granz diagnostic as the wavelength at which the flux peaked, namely 430.366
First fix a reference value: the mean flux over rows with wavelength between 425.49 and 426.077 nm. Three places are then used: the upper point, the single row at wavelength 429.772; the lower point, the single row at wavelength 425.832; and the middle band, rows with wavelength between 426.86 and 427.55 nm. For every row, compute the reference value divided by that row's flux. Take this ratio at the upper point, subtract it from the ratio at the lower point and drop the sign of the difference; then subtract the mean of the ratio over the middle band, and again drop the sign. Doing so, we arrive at 0.843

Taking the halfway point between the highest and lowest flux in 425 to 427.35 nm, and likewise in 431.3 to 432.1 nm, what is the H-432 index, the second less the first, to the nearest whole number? 0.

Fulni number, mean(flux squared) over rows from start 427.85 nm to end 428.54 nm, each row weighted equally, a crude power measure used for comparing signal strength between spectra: 423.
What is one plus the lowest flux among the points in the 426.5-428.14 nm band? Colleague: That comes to 17.7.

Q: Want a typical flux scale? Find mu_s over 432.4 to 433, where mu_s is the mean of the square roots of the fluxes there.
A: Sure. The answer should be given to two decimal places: 4.52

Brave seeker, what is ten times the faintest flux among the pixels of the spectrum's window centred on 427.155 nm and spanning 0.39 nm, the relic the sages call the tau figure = 167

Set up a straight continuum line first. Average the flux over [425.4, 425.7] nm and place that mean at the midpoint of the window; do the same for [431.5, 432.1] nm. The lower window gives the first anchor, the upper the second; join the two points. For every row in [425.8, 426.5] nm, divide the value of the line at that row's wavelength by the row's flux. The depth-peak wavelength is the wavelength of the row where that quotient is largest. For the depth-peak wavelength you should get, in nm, 426.028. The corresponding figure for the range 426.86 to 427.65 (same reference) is 427.108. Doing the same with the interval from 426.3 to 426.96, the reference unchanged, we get 426.813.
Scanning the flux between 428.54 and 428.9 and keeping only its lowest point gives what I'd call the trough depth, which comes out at 17.55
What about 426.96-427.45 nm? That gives 16.72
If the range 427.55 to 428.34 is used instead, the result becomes 18.78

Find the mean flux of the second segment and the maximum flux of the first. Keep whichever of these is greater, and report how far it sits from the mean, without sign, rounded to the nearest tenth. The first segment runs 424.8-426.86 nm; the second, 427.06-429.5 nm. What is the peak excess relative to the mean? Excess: 4.7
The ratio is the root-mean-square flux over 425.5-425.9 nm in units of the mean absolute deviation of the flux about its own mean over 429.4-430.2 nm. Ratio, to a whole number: 13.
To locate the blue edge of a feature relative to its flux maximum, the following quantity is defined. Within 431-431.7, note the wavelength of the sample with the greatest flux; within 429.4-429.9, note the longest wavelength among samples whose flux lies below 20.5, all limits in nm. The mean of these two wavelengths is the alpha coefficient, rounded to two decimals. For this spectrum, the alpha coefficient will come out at 430.76 nm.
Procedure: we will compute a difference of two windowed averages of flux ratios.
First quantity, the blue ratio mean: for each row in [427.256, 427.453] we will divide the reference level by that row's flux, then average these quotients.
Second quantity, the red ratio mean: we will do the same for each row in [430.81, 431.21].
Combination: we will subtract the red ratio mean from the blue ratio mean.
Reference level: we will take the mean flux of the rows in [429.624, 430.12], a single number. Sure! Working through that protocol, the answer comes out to -0.23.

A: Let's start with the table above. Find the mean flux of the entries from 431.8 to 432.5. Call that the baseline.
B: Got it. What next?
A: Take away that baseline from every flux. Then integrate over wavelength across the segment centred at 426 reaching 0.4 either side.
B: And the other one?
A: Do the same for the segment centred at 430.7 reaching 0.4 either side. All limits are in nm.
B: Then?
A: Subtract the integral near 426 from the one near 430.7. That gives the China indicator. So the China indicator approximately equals -4.0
